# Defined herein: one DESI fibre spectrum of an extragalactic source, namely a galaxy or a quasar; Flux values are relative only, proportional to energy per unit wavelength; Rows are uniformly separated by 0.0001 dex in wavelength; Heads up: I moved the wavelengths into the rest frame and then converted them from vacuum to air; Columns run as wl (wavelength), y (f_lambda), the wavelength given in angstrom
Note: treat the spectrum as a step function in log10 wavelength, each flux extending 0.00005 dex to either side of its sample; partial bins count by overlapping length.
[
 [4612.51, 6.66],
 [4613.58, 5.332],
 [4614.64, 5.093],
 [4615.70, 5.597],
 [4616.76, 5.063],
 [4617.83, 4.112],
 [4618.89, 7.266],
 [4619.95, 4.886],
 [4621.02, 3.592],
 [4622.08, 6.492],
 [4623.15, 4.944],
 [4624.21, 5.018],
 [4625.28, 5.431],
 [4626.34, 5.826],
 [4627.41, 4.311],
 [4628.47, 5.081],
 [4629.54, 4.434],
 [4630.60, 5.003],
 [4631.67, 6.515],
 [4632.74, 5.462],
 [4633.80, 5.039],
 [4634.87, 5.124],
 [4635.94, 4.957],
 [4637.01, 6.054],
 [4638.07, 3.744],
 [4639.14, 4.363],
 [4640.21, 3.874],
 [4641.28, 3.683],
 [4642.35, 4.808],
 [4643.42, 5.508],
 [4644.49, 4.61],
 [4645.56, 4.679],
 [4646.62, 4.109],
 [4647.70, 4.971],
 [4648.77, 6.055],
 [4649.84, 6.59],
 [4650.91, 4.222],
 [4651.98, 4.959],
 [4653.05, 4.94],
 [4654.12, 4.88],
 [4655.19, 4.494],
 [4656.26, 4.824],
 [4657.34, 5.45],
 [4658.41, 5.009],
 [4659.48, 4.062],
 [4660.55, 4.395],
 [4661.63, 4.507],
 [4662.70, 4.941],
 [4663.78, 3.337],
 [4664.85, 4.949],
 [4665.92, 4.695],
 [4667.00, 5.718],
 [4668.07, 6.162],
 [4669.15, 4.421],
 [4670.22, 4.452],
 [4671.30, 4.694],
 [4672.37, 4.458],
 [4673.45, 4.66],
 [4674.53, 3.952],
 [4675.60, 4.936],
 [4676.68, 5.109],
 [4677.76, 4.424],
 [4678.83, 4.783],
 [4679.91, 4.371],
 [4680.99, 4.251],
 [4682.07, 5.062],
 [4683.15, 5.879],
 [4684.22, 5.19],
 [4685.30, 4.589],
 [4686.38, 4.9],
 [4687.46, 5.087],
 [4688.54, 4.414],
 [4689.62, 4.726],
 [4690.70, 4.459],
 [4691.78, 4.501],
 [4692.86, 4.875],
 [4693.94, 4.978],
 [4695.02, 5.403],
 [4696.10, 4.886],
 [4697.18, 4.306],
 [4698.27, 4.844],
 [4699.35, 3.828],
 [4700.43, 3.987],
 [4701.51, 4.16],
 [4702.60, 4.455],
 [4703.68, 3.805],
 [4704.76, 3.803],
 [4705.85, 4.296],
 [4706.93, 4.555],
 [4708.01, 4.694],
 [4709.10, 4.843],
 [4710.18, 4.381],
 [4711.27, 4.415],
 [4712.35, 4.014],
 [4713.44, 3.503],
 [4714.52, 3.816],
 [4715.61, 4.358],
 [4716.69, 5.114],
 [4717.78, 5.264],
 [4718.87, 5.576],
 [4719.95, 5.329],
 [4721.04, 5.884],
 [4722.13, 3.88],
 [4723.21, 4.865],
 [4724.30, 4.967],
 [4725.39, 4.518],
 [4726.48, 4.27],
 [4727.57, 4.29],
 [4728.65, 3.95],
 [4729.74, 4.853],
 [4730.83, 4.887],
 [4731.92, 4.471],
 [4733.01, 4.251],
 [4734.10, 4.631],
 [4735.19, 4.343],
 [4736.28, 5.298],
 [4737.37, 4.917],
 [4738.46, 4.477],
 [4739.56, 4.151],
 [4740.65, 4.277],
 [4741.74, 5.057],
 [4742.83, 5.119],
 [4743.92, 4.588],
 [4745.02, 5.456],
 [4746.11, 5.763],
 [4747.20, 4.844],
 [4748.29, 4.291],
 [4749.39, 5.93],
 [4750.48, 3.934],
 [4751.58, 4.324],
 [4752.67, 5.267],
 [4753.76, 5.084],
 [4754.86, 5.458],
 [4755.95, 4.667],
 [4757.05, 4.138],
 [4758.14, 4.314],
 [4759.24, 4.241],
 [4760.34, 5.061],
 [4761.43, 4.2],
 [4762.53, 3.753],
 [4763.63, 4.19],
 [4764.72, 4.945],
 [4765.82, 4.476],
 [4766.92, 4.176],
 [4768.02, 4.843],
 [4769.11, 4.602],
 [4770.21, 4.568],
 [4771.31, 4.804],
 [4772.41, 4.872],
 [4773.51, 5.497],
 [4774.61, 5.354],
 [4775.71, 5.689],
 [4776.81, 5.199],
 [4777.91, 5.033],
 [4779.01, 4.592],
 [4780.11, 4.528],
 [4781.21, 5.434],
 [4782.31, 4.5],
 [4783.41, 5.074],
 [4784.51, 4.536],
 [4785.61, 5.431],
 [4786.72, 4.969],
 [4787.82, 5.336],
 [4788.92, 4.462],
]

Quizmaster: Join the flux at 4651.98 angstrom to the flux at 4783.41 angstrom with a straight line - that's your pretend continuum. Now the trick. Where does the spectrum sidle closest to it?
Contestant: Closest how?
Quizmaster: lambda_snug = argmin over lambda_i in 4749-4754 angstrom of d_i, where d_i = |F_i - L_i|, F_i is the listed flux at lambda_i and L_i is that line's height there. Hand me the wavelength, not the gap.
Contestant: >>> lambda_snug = 4753.76 angstrom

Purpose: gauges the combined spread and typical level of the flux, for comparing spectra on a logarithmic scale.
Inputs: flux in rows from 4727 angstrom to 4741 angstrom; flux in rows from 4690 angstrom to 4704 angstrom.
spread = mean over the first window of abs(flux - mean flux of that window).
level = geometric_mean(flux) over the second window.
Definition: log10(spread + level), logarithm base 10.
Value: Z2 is 0.679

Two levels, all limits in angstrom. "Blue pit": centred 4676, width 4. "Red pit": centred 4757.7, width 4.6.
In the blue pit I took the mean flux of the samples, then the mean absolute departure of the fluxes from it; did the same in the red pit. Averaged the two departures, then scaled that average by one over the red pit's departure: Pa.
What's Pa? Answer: 1.78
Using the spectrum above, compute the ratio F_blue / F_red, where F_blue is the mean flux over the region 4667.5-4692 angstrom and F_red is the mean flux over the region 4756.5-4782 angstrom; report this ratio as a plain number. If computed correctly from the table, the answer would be 1.01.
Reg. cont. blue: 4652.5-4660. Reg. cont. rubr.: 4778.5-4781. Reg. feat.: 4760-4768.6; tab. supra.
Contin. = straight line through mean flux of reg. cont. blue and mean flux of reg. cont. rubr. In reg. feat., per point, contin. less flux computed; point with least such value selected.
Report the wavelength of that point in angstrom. 4760.34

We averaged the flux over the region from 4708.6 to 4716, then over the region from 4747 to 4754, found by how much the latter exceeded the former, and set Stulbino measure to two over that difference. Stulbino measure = 3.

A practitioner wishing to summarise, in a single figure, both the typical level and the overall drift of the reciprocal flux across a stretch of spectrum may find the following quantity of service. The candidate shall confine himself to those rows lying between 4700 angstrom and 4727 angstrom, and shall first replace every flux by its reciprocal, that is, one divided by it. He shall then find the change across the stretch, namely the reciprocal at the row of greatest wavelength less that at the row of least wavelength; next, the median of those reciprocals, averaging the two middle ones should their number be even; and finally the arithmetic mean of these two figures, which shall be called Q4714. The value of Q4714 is 0.105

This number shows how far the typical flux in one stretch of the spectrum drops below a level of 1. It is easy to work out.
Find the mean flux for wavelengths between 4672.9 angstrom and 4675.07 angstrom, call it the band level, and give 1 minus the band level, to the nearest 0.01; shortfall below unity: -3.31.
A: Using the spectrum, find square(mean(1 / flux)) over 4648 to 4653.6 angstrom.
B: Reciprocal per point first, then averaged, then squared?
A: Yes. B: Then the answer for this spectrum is 0.037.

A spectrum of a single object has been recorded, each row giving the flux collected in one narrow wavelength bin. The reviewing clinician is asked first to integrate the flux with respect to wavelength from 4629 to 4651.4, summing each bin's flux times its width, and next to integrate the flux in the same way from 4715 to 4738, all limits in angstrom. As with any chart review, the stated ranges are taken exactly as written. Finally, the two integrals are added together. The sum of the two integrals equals 220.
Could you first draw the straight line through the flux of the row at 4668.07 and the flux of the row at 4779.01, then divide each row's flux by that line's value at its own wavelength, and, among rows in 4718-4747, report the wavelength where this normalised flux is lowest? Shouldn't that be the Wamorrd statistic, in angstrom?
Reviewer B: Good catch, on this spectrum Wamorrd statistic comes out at 4722.13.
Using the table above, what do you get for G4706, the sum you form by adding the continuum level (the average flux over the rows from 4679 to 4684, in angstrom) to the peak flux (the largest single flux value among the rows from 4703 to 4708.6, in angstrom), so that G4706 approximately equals 9.6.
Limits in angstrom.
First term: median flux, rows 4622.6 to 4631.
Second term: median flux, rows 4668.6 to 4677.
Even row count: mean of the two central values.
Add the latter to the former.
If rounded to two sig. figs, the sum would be 9.6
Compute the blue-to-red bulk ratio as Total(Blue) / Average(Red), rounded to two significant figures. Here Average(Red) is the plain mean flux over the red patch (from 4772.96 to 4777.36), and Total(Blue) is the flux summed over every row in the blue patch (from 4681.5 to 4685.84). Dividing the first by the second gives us 3.8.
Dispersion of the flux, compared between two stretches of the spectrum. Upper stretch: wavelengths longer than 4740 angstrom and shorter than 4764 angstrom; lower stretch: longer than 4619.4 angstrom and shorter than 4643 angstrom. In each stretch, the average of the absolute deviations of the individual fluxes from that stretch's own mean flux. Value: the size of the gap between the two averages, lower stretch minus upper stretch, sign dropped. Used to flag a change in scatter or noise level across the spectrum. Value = 0.088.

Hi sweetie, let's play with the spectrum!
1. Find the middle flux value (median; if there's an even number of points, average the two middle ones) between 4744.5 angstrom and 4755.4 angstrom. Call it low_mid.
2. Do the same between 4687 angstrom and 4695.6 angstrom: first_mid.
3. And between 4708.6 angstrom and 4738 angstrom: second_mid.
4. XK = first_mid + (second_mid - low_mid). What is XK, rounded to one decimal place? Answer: 4.1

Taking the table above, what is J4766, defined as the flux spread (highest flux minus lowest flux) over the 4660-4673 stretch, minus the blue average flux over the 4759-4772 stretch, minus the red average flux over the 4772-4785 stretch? -6.7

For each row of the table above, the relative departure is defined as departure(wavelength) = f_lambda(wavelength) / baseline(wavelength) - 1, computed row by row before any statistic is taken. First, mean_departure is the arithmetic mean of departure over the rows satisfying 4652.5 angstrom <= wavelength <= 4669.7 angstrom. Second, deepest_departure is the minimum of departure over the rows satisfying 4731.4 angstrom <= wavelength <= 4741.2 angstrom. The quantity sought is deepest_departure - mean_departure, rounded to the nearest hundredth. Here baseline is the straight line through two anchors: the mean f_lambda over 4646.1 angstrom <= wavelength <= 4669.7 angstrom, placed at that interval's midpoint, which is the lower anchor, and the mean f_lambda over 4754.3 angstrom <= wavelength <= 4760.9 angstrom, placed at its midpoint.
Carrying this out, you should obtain -0.10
